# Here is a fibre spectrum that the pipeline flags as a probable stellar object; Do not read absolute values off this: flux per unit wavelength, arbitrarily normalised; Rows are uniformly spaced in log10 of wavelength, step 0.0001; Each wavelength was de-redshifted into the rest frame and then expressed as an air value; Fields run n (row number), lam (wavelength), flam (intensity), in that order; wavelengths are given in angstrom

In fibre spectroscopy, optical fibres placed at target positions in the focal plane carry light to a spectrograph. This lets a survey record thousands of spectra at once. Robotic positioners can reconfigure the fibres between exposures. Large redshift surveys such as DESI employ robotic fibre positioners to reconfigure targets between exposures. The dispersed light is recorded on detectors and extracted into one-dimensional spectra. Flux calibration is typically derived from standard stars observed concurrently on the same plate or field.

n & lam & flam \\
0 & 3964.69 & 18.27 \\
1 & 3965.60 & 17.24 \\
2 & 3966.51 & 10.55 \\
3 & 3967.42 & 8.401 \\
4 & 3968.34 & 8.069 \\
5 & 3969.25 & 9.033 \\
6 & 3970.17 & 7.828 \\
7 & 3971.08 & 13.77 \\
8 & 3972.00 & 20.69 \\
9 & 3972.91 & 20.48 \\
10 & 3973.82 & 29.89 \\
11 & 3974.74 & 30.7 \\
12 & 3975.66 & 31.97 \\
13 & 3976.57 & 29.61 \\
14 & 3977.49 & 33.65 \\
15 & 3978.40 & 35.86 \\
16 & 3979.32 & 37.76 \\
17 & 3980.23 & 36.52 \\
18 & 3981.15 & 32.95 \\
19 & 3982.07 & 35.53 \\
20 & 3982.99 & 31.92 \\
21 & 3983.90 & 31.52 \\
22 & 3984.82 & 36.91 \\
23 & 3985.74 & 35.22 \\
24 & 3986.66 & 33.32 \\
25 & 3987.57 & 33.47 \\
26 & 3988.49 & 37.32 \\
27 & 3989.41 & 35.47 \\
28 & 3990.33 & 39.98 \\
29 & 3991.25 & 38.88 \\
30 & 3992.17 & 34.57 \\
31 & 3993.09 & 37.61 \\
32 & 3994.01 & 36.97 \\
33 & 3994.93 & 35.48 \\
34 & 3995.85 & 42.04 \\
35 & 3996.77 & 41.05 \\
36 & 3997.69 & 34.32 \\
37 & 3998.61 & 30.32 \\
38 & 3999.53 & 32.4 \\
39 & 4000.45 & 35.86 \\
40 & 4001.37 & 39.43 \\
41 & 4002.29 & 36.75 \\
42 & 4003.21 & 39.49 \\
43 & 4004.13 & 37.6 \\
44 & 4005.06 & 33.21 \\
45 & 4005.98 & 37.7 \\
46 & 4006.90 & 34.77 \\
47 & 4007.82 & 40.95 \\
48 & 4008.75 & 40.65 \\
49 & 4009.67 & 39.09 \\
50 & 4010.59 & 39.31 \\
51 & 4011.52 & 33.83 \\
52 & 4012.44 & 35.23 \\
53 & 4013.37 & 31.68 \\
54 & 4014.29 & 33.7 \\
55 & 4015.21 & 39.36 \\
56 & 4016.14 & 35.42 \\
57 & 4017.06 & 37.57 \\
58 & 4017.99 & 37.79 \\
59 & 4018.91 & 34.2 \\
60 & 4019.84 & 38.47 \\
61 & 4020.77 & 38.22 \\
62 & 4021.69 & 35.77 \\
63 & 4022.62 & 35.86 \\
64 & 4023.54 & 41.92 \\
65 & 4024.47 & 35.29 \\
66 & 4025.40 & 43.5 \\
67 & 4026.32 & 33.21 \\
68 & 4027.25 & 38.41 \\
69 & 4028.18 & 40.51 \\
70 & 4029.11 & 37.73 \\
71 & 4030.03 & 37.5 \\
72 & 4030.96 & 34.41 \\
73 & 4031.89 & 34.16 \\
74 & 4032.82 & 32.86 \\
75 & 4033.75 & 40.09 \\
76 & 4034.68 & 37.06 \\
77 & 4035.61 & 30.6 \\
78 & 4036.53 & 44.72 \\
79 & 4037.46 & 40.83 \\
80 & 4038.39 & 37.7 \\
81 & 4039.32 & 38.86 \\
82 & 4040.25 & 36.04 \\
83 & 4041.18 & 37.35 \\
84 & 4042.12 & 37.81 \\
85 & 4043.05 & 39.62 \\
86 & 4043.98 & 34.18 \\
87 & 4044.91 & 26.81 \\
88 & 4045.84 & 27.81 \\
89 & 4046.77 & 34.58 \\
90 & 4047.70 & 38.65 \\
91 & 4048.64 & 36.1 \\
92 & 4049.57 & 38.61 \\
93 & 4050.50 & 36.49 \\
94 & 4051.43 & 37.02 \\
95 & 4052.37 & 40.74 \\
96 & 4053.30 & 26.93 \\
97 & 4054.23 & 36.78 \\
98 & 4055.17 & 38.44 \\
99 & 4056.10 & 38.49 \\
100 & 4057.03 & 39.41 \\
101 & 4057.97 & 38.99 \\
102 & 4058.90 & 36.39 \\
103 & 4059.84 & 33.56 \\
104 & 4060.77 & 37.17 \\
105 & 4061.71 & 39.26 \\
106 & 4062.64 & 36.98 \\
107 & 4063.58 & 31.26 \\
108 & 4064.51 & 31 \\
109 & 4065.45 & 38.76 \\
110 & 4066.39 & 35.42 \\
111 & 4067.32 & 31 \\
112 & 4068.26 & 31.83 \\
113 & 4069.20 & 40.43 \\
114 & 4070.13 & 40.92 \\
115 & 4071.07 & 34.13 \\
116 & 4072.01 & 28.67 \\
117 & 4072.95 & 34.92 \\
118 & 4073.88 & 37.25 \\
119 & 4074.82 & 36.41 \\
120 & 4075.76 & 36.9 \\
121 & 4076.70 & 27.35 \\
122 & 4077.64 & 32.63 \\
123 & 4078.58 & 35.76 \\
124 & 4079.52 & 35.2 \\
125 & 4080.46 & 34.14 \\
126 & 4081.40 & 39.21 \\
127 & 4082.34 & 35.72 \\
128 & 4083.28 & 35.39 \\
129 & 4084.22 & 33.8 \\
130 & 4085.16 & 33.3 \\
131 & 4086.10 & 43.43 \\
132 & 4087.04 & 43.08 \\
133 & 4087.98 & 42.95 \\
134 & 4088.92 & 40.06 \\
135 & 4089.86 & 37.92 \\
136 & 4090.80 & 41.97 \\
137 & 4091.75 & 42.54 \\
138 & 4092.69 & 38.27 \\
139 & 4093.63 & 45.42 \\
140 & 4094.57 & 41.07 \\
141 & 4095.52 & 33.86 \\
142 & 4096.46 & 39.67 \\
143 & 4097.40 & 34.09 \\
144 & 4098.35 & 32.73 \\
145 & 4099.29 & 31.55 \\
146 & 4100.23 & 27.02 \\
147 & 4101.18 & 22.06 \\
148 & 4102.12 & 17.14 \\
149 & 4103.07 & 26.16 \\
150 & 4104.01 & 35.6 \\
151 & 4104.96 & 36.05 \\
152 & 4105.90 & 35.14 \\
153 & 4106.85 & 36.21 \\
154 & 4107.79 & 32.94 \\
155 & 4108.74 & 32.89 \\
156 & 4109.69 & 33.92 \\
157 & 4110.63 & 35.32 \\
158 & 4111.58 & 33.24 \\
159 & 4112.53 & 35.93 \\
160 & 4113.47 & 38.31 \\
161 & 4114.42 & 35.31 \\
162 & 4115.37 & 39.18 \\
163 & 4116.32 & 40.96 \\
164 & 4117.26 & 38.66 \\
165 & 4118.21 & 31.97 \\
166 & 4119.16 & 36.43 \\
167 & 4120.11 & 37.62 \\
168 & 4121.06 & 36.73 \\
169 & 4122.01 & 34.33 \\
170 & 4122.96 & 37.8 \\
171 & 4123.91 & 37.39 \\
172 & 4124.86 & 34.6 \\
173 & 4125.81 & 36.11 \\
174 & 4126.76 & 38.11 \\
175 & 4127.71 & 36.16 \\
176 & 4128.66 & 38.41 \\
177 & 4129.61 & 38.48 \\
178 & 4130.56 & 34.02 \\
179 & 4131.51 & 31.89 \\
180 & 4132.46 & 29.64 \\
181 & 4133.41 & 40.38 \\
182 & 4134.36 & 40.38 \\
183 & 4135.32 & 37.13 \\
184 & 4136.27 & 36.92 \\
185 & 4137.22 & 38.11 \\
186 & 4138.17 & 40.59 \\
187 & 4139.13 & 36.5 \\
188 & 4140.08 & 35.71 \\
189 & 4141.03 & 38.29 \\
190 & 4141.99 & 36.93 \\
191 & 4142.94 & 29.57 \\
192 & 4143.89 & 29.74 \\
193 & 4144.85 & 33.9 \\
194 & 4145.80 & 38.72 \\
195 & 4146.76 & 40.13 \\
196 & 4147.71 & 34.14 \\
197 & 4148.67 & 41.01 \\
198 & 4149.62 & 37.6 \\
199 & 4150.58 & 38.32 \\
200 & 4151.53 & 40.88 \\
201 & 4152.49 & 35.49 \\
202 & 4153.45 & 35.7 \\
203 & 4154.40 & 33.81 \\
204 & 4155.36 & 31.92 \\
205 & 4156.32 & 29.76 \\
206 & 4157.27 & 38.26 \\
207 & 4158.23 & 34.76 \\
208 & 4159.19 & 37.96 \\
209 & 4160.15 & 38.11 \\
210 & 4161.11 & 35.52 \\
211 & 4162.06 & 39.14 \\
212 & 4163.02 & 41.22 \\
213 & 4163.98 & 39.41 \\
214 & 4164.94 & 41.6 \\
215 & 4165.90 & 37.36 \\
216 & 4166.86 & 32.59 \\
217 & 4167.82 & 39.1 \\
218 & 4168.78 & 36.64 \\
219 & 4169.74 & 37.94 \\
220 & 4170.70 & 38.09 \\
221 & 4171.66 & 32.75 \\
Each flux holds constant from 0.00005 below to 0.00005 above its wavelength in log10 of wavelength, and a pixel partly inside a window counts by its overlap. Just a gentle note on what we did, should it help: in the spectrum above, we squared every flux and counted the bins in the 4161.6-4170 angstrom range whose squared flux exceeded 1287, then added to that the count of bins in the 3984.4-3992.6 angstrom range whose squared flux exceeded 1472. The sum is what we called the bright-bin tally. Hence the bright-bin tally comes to 10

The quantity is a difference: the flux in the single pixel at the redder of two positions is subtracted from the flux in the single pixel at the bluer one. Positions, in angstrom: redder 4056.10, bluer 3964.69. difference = -20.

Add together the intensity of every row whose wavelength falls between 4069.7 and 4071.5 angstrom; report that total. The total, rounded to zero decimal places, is 75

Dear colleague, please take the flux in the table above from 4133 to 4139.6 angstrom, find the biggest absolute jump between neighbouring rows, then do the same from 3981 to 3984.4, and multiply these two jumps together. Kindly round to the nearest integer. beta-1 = 15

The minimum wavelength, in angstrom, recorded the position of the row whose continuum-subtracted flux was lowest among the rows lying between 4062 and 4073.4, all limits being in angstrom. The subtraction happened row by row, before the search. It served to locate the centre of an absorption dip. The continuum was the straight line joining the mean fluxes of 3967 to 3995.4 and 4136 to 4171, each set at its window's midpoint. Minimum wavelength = 4072.01 angstrom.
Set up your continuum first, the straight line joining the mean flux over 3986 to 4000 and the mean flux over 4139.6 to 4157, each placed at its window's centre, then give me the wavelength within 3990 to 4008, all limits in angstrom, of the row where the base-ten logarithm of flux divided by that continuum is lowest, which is 3998.61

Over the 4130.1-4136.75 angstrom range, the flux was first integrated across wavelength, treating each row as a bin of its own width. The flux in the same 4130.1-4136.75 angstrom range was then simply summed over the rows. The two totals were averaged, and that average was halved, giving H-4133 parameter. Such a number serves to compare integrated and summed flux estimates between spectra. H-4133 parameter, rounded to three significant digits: 122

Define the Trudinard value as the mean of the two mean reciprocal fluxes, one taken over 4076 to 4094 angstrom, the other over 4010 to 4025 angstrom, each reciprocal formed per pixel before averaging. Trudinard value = 0.0272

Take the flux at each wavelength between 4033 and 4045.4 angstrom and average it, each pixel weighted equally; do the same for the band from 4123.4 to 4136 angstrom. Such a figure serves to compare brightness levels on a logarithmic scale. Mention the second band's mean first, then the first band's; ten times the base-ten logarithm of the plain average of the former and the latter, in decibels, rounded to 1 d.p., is 15.6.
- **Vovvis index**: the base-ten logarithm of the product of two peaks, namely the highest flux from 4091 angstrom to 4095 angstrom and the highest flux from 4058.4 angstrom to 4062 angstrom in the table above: 3.25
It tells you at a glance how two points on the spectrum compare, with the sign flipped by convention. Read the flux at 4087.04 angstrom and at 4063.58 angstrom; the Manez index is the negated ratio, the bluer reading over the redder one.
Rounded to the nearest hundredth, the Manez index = -0.73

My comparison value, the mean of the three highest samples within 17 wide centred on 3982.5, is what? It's 38.4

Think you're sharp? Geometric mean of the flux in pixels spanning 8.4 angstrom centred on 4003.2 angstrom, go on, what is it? 36.3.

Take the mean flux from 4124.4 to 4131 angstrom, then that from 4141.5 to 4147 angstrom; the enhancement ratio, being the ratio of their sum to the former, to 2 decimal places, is 1.95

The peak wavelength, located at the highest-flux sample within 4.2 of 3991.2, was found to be 3990.33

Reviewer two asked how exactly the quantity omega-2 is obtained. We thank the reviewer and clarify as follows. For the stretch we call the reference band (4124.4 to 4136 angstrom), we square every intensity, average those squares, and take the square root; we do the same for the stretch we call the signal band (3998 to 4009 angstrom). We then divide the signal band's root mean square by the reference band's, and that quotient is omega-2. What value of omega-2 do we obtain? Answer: 1.01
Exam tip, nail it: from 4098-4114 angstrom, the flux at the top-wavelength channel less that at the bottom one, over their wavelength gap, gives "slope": 0.4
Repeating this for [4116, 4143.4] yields -0.4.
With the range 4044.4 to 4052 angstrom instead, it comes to 1.6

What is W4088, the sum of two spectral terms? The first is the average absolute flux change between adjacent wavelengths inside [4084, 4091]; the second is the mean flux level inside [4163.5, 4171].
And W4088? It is 40.7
